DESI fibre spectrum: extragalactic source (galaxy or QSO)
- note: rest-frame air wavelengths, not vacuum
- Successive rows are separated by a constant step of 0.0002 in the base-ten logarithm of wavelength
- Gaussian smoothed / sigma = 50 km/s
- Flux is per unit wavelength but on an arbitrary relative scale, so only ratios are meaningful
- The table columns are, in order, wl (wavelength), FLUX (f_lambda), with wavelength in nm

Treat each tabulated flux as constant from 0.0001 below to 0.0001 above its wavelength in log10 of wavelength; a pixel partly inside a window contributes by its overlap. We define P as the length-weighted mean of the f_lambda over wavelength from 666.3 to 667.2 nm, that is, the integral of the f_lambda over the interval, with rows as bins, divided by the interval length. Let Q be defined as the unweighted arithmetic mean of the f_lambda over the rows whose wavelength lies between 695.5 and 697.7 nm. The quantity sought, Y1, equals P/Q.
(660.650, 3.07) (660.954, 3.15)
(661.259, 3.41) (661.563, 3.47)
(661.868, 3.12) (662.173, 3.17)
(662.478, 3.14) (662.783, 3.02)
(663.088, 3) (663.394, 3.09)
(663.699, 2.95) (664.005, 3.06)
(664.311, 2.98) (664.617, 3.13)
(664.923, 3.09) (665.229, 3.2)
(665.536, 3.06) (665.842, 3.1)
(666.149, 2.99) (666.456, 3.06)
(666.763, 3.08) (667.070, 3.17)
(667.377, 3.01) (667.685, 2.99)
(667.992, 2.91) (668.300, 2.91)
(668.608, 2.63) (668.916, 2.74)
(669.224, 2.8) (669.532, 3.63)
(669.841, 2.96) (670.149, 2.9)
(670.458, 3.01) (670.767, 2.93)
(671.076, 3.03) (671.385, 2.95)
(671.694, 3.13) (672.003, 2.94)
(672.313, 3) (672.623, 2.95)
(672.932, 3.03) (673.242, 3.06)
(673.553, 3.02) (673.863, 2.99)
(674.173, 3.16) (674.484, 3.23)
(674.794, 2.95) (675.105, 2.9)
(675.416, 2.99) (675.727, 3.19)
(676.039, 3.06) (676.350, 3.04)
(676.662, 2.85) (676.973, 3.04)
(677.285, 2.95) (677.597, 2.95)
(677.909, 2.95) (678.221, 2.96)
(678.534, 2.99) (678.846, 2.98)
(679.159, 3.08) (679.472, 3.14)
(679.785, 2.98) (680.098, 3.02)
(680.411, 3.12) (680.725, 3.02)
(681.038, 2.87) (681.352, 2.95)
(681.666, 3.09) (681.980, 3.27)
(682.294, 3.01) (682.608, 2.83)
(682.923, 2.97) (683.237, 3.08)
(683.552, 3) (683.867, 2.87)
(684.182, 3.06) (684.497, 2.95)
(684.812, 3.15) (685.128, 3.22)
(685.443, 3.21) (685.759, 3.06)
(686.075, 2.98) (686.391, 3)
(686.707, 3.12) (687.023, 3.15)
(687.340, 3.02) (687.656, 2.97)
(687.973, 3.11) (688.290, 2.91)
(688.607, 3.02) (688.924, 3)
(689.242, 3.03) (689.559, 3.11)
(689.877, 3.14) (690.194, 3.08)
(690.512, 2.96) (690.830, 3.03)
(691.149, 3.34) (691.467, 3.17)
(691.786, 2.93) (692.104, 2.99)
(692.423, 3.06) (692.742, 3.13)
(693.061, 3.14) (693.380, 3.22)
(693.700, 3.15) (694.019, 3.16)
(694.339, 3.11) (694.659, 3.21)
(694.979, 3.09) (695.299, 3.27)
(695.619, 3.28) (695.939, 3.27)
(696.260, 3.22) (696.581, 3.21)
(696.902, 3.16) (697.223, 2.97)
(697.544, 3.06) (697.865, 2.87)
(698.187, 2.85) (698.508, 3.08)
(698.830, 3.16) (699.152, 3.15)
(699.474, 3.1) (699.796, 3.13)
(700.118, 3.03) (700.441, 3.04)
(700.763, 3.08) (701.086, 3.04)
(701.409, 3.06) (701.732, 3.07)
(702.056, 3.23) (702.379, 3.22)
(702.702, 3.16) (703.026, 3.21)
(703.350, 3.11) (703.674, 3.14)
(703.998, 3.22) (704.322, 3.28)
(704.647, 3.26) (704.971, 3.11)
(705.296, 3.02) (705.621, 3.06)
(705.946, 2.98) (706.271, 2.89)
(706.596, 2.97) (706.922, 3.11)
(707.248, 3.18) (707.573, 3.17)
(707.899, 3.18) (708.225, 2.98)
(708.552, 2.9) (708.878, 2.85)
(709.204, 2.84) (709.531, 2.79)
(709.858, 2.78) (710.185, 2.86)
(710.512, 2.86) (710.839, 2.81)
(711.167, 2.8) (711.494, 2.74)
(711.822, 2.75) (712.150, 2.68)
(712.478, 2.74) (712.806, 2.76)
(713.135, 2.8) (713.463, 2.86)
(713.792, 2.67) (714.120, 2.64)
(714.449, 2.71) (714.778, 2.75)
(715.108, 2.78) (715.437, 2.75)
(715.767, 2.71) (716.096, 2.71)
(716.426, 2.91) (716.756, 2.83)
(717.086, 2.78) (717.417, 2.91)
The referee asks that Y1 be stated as 0.98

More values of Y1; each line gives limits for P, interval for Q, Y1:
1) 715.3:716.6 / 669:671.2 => 0.91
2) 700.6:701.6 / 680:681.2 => 1.02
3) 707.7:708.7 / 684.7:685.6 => 0.95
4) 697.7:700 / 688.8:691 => 1.00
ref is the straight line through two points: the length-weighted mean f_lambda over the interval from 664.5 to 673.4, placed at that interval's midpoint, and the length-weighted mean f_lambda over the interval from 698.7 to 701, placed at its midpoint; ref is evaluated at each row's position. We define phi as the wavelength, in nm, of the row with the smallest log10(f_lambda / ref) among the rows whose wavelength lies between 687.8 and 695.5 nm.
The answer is 688.290 nm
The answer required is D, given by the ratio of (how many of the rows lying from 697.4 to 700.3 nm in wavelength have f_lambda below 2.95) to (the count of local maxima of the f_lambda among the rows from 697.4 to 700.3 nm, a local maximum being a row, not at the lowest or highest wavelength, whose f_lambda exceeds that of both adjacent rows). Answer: 1.0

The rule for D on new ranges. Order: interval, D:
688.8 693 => 0.5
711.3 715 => 5.5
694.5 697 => 0.0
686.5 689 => 0.3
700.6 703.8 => 0.0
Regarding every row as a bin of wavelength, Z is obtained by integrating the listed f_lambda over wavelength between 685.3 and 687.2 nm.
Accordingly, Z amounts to 5.9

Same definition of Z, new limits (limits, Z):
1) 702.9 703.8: 2.8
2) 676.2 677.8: 4.7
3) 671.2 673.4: 6.6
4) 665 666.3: 4.0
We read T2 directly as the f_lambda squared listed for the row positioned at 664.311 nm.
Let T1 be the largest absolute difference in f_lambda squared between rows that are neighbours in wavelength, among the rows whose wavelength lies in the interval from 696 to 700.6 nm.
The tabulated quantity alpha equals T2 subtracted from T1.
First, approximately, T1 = 1.4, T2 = 8.9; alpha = -7.52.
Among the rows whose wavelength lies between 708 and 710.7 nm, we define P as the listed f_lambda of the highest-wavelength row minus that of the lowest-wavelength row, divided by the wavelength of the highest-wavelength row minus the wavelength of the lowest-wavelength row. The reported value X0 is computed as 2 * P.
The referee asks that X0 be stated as -0.105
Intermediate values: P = -0.05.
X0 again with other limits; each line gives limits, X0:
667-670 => -0.152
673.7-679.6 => 0.053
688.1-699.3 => 0.044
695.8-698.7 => -0.148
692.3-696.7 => 0.072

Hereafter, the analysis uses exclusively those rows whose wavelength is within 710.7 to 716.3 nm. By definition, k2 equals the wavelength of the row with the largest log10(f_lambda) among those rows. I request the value 713.463 nm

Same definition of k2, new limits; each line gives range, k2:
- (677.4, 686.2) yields 681.980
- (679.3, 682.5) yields 681.980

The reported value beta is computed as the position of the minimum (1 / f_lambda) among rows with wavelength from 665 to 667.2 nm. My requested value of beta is 665.229 nm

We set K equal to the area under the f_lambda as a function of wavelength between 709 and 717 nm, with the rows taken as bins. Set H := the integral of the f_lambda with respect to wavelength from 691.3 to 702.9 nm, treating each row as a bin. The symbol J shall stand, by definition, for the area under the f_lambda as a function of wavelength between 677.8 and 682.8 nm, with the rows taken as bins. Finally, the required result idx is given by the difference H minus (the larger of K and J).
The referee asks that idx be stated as 14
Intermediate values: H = 36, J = 15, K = 22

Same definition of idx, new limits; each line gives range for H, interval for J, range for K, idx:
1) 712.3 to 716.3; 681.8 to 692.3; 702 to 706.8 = -21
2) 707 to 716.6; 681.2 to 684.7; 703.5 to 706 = 17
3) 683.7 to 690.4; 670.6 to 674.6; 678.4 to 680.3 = 8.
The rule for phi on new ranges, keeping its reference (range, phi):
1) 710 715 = 714.120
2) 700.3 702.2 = 701.086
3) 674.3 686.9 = 682.608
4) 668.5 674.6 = 668.608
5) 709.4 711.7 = 711.494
